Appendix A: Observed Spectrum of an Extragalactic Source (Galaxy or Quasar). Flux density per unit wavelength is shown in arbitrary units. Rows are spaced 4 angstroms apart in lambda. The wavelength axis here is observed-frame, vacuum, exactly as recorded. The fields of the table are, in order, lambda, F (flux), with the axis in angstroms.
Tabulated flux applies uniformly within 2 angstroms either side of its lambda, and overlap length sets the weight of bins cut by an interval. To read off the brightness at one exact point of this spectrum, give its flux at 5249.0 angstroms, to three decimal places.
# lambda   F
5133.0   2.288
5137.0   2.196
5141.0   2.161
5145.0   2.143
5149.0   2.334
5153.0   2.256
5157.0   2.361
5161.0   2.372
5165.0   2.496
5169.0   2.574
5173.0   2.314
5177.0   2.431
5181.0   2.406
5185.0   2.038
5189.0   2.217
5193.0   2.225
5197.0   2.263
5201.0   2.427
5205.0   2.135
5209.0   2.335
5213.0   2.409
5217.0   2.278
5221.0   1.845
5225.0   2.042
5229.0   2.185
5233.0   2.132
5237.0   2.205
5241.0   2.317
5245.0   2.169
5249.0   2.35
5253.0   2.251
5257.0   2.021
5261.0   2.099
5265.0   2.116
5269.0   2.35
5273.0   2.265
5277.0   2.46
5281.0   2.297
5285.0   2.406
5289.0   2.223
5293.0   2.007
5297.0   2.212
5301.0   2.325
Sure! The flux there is 2.350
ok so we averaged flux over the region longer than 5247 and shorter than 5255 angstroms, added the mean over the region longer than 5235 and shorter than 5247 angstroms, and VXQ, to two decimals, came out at 4.53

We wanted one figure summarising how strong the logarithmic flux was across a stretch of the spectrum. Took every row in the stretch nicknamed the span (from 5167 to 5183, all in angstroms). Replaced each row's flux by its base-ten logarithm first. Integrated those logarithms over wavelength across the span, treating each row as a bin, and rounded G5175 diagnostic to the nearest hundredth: 6.17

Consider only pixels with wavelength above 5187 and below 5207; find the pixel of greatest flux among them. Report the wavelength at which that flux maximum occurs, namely 5201.0 angstroms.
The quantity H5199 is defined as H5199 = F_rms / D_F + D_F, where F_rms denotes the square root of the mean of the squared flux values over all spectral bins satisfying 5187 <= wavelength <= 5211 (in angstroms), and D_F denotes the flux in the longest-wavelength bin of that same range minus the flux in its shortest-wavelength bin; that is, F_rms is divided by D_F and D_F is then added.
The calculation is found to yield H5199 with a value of 19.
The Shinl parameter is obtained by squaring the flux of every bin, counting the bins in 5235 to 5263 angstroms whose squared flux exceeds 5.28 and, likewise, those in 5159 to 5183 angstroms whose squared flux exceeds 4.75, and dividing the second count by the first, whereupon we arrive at 3.0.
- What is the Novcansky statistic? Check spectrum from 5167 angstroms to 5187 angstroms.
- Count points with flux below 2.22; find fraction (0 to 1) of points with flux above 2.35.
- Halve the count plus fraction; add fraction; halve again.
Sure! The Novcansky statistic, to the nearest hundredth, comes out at 0.70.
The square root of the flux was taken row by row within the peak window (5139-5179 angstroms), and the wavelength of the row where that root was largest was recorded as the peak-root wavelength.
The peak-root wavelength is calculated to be 5169.0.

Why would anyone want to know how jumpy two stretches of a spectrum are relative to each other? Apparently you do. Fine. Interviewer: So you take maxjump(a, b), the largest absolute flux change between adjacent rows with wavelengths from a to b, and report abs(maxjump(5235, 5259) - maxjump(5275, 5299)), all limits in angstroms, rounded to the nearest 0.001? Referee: 0.014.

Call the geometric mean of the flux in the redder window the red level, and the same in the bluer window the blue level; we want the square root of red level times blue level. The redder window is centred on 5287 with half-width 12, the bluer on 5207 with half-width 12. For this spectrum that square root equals 2.284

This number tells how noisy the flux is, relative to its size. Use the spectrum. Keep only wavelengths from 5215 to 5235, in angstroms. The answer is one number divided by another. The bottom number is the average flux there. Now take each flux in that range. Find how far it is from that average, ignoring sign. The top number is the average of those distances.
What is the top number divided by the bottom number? 0.058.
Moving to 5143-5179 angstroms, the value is 0.039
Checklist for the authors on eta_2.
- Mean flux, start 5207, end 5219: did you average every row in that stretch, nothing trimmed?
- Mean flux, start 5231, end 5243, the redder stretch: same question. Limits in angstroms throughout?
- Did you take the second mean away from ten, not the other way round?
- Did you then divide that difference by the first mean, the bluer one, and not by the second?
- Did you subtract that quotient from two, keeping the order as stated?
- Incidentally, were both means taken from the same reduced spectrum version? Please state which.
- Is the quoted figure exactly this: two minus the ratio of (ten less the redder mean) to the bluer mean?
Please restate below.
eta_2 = -1.32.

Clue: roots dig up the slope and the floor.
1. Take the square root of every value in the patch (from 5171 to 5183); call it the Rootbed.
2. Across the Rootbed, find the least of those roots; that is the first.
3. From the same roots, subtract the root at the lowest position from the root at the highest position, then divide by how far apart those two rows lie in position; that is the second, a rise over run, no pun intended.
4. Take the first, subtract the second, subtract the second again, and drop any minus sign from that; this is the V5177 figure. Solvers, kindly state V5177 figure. 1.51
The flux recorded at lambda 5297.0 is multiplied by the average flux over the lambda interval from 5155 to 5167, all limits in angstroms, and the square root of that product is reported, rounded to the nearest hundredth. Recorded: 2.31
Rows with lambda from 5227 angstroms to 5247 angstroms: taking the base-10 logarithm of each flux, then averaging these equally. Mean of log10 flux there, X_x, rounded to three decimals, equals 0.343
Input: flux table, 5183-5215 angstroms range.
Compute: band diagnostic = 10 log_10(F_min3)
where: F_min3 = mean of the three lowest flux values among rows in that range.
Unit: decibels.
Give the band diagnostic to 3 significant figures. 3.28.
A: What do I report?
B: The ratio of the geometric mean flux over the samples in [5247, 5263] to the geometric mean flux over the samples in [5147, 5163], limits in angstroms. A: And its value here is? 0.93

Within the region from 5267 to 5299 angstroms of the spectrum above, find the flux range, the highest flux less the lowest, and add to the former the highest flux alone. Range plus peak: 2.91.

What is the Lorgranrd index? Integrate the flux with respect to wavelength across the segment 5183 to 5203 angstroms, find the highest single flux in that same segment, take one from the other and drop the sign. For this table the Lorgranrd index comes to 42.3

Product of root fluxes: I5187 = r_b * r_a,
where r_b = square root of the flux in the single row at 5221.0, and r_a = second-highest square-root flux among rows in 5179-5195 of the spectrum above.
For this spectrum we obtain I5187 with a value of 2.03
